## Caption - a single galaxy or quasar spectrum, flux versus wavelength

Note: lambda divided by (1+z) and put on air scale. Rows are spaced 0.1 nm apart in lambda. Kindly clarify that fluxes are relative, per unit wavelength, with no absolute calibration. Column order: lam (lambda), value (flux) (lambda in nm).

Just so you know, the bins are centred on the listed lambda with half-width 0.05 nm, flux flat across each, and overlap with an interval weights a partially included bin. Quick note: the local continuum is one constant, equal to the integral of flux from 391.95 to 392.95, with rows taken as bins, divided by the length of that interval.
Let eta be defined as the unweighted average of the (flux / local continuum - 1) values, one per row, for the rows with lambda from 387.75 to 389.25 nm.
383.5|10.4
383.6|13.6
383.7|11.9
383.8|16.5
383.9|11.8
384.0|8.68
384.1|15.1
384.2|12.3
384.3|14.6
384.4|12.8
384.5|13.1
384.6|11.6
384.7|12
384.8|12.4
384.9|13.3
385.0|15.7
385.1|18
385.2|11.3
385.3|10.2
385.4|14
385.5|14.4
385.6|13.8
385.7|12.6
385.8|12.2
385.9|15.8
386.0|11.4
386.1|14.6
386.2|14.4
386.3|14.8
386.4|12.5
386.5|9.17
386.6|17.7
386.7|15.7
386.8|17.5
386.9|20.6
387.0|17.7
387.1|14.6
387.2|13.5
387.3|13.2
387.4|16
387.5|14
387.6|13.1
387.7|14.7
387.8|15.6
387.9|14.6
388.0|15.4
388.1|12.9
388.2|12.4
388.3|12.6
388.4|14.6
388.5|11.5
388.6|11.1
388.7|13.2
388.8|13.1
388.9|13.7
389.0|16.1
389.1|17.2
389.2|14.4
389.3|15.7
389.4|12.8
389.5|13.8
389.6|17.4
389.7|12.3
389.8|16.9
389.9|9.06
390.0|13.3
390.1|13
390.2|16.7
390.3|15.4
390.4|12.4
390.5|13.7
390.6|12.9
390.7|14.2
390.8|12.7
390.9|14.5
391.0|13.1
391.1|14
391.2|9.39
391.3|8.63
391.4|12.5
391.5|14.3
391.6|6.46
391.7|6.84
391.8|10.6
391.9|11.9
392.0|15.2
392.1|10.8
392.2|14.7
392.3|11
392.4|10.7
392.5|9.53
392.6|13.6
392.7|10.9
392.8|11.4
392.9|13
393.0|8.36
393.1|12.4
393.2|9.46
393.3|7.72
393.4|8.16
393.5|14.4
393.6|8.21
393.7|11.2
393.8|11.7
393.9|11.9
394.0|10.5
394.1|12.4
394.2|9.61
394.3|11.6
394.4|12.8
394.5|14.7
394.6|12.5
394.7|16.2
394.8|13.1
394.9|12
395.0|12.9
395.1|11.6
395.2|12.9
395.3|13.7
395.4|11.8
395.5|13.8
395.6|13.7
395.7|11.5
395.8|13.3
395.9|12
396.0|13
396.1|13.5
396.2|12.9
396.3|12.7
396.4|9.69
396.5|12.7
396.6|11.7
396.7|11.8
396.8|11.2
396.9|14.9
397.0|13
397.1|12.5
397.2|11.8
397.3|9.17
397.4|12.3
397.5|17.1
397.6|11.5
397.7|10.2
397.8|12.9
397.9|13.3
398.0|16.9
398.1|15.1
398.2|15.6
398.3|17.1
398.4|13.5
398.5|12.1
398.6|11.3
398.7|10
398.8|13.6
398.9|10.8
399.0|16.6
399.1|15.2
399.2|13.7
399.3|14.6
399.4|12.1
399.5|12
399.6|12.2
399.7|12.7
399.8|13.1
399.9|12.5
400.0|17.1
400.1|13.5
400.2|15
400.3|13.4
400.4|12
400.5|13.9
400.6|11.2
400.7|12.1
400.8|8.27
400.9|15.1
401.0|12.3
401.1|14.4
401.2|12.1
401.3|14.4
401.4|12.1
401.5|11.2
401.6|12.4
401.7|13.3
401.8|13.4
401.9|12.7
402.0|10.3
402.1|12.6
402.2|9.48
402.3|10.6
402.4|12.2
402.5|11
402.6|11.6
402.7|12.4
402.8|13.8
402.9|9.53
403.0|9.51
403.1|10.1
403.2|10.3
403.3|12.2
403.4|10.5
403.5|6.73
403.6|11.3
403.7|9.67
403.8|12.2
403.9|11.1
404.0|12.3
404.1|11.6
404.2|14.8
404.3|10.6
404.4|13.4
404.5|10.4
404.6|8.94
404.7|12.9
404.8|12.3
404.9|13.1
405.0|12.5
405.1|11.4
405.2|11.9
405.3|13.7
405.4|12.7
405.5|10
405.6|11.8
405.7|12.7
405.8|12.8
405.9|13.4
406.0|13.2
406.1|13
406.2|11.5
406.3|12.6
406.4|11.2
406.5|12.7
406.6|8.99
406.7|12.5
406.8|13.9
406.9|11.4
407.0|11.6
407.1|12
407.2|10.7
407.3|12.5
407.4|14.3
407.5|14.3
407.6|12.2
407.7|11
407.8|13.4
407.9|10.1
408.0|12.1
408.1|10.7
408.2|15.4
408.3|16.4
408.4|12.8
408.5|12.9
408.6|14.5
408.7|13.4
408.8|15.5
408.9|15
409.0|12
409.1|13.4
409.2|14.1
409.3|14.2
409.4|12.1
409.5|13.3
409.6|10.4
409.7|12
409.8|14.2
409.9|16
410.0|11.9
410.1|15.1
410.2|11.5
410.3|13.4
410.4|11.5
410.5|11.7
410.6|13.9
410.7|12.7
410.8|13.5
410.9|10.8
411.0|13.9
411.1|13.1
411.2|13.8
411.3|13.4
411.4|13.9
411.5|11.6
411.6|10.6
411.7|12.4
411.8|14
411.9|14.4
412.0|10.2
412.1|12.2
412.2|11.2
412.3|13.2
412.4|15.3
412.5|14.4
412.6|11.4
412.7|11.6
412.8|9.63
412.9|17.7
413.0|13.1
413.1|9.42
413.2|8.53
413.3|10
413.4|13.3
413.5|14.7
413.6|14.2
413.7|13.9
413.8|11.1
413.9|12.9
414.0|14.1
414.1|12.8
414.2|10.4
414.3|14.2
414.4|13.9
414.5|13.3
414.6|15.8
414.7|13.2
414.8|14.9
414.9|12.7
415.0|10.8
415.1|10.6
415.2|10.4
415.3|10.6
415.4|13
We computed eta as 0.150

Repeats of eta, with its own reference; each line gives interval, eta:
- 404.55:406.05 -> 0.012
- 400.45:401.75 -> 0.036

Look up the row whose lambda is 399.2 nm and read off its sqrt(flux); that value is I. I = 3.70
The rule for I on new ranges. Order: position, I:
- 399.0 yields 4.07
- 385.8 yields 3.49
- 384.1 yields 3.89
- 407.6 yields 3.49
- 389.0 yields 4.01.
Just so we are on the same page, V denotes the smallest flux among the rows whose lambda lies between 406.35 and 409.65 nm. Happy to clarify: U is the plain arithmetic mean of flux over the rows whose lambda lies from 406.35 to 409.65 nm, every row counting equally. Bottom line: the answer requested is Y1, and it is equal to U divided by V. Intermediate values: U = 12.8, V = 8.99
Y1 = 1.42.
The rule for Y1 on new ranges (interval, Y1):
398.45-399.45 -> 1.30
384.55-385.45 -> 1.29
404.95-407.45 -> 1.36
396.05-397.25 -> 1.28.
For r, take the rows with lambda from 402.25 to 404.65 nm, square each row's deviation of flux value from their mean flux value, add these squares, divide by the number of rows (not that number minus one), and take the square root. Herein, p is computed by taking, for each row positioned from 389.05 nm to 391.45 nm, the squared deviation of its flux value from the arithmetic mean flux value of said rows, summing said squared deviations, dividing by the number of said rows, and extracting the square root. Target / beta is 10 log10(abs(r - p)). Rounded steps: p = 2.31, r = 1.7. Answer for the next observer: -2.0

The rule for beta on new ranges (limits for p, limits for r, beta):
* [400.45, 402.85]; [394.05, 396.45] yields -6.9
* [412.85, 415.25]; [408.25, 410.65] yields -2.1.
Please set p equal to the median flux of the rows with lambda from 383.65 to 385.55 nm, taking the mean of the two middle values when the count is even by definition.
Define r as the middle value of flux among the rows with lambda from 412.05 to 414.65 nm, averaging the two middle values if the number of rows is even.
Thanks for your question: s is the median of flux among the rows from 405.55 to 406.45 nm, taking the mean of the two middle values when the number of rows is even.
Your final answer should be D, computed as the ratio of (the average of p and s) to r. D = 0.97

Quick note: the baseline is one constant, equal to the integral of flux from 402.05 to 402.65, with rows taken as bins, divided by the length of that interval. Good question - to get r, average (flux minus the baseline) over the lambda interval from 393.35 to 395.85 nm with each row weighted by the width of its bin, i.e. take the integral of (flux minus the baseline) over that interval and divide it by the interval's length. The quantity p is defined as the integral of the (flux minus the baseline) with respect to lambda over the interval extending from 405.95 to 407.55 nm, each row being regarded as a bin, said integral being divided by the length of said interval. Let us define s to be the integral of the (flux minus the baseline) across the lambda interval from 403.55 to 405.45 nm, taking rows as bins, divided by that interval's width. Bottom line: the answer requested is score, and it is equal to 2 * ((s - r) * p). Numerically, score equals -0.6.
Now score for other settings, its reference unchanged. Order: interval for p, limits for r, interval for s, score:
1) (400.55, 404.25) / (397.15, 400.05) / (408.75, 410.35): 0.1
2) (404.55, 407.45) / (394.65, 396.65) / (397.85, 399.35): 2.2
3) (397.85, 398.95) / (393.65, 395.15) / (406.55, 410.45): 2.7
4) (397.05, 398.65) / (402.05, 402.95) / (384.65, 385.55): 8.1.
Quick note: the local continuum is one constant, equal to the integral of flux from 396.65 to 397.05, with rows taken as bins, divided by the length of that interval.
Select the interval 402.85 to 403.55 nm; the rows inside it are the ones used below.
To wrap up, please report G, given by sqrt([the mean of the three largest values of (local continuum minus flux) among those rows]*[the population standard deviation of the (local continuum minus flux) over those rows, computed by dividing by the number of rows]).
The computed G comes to 2.5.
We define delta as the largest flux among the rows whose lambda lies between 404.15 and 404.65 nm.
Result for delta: 14.8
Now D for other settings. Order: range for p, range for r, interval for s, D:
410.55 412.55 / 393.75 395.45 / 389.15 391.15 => 1.09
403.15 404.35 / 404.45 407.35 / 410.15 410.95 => 0.94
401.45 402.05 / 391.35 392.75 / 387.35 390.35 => 1.21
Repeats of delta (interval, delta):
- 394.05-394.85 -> 16.2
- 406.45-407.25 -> 13.9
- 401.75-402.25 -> 13.4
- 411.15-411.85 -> 14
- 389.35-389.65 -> 17.4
